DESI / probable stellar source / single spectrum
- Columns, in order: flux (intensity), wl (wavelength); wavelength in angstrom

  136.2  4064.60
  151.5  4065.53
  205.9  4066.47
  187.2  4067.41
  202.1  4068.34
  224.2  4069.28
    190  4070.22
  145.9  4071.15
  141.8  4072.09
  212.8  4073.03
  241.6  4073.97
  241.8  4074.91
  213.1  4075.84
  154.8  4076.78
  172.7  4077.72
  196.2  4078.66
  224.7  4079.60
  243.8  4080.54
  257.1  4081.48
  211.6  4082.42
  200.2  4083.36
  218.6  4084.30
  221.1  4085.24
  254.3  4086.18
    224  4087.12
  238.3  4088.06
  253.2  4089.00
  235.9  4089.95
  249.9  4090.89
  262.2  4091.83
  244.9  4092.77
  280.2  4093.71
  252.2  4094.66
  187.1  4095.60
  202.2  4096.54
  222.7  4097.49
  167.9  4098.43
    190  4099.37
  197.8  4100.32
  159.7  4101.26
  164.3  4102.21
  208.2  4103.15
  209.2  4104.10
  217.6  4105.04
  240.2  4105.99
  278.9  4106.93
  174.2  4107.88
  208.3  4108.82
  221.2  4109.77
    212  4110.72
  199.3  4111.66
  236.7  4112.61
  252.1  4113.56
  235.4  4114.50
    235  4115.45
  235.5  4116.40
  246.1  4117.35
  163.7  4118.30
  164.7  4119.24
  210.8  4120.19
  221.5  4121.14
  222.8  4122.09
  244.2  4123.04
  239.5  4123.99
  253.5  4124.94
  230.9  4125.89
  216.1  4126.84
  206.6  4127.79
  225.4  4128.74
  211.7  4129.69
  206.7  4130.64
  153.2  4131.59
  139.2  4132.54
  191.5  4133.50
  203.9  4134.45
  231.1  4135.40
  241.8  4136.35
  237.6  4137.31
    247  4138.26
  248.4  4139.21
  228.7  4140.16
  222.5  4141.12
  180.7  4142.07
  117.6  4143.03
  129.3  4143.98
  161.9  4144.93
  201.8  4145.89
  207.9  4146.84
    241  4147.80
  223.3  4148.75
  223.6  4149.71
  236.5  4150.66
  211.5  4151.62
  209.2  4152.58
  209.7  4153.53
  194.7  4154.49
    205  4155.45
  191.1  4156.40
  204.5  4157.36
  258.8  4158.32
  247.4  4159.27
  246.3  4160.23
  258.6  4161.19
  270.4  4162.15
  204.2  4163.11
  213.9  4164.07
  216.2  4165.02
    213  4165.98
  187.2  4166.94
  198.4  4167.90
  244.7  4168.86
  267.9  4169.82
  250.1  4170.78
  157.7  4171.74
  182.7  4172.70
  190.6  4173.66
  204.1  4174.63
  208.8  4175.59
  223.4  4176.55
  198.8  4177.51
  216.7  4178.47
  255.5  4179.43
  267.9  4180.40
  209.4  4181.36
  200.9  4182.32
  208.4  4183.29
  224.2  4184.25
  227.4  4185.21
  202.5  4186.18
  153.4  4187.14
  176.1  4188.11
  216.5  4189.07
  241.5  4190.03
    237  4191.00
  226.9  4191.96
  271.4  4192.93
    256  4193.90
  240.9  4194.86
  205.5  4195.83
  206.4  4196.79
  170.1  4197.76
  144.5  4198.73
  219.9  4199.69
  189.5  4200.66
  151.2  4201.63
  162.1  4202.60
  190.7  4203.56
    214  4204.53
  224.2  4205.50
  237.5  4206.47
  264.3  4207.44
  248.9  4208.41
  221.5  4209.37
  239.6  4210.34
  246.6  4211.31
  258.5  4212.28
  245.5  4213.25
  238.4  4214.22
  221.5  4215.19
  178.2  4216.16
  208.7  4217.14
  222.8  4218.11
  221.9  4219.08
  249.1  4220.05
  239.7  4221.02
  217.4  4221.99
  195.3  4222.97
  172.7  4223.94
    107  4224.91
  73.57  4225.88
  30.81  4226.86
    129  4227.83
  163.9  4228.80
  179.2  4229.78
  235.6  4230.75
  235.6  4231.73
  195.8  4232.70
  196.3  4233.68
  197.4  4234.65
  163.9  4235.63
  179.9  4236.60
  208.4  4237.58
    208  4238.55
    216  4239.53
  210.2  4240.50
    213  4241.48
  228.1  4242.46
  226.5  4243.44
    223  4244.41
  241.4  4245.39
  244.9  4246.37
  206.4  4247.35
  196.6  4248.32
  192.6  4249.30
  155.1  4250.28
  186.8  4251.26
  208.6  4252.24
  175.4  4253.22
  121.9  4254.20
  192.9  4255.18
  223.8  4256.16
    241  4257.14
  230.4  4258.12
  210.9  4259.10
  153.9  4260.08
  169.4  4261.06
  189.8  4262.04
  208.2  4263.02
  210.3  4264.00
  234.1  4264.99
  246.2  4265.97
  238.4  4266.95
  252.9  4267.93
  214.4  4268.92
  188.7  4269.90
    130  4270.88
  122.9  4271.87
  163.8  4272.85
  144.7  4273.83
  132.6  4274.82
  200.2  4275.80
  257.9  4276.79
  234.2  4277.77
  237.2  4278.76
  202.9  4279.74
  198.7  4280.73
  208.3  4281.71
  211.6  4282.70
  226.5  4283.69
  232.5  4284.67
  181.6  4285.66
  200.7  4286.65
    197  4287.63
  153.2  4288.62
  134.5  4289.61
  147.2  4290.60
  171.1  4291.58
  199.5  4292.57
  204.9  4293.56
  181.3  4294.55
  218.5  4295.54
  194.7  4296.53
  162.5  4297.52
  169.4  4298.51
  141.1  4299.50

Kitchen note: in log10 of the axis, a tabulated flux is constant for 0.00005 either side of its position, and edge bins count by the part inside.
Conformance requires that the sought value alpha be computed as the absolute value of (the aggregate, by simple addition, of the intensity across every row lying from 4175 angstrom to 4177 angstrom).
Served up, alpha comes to 432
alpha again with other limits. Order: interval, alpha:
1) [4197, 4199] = 315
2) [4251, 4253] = 395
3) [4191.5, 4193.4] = 498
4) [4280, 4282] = 407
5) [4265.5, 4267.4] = 485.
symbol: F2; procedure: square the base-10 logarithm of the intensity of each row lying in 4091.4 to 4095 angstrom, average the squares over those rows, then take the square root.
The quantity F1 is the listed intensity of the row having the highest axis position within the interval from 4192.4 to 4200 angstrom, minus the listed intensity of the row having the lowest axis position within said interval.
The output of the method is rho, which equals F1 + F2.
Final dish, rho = -49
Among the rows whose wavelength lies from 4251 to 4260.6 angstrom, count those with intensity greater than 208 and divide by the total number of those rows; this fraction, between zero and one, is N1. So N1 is 0.5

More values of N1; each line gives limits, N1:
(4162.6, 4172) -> 0.6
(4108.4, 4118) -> 0.9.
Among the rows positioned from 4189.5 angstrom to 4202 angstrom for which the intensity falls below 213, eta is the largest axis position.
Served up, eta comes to 4201.63 angstrom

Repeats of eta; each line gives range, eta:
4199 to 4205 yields 4203.56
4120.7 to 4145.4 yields 4144.93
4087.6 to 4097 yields 4096.54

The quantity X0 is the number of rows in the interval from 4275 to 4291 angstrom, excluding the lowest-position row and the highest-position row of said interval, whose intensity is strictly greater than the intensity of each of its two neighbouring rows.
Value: 4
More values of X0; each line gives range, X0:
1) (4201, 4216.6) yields 2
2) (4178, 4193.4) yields 3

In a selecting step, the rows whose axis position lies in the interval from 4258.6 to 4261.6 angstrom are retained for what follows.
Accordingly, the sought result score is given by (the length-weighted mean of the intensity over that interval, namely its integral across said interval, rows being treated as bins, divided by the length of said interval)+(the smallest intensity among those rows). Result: 333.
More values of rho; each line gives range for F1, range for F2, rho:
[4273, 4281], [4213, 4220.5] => 56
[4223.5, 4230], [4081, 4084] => 9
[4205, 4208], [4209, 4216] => 42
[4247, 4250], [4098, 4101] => -12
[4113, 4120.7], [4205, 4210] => -39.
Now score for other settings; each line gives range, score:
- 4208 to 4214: 465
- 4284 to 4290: 320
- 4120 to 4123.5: 437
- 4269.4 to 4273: 273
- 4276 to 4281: 424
